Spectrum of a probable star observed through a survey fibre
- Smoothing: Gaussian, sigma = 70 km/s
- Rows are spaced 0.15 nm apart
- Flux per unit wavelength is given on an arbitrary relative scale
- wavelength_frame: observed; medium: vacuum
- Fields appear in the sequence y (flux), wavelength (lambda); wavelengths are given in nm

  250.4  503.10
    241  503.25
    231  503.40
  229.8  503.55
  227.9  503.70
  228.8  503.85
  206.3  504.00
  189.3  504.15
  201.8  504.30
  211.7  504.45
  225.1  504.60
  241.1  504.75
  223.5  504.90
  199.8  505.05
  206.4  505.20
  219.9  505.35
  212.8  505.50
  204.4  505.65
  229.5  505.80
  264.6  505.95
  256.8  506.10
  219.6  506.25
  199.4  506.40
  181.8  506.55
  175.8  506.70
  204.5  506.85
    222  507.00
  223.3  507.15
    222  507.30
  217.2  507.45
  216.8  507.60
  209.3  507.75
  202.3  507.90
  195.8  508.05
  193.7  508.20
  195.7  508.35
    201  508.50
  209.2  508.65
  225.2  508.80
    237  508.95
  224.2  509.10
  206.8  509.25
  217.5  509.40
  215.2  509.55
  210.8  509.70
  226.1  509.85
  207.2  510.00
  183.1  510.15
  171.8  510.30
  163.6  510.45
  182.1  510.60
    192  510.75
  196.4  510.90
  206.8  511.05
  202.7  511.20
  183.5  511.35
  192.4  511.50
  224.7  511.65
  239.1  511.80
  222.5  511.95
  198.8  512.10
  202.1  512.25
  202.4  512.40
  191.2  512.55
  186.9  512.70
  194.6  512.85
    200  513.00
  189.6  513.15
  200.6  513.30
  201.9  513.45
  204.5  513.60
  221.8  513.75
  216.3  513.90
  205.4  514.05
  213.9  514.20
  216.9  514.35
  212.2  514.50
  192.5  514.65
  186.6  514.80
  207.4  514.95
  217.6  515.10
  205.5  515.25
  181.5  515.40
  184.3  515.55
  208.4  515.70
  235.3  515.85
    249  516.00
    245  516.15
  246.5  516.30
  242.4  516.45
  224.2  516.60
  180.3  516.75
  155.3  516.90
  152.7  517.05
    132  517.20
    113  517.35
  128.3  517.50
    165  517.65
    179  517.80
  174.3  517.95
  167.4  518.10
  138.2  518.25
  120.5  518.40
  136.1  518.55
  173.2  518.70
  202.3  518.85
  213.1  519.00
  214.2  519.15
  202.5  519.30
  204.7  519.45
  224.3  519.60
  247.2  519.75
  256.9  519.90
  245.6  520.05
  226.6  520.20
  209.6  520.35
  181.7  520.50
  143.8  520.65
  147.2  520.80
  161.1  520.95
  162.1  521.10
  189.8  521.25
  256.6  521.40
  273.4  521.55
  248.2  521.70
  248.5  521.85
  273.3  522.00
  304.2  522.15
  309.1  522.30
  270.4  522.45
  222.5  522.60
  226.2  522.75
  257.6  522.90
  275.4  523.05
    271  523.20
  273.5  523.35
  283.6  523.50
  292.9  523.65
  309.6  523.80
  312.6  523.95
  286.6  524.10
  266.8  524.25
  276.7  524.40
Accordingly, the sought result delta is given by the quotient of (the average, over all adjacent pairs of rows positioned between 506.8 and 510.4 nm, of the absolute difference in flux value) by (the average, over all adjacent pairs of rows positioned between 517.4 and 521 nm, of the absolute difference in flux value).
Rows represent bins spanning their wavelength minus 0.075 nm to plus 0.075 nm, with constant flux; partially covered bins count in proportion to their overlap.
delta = 0.5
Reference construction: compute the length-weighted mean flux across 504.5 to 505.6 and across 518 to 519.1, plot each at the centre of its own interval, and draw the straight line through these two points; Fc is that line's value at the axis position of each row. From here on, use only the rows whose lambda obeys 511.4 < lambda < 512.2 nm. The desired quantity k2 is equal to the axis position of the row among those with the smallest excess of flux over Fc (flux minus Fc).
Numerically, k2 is 511.50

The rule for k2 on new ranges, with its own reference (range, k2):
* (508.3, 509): 508.35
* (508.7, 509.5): 509.25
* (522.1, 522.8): 522.60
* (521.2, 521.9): 521.25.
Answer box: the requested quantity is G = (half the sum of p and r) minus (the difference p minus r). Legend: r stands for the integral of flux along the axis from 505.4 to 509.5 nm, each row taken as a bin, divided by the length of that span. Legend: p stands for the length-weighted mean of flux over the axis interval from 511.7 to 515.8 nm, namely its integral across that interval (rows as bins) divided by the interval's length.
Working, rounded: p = 204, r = 214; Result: 218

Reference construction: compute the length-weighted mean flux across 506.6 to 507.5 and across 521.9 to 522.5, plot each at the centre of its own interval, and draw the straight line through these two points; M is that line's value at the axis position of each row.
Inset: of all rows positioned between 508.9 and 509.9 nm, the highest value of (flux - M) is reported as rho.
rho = 17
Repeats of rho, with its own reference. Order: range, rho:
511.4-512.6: 5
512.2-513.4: -35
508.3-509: 17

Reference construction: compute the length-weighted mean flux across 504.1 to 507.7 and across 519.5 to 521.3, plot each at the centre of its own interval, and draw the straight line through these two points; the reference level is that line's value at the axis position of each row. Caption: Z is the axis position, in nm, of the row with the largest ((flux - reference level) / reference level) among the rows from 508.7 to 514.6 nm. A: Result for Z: 511.80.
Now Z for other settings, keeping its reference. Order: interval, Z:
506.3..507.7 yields 507.15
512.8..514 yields 513.75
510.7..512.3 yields 511.80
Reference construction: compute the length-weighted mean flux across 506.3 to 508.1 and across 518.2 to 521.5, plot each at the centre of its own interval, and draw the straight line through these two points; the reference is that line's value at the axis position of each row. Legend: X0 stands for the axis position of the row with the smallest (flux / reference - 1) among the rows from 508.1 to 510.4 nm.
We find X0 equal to 510.30 nm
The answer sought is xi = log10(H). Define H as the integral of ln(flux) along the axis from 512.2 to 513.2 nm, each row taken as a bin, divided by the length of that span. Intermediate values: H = 5.27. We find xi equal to 0.722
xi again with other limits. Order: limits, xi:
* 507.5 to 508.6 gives 0.725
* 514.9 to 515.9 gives 0.726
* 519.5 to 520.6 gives 0.733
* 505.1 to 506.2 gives 0.734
